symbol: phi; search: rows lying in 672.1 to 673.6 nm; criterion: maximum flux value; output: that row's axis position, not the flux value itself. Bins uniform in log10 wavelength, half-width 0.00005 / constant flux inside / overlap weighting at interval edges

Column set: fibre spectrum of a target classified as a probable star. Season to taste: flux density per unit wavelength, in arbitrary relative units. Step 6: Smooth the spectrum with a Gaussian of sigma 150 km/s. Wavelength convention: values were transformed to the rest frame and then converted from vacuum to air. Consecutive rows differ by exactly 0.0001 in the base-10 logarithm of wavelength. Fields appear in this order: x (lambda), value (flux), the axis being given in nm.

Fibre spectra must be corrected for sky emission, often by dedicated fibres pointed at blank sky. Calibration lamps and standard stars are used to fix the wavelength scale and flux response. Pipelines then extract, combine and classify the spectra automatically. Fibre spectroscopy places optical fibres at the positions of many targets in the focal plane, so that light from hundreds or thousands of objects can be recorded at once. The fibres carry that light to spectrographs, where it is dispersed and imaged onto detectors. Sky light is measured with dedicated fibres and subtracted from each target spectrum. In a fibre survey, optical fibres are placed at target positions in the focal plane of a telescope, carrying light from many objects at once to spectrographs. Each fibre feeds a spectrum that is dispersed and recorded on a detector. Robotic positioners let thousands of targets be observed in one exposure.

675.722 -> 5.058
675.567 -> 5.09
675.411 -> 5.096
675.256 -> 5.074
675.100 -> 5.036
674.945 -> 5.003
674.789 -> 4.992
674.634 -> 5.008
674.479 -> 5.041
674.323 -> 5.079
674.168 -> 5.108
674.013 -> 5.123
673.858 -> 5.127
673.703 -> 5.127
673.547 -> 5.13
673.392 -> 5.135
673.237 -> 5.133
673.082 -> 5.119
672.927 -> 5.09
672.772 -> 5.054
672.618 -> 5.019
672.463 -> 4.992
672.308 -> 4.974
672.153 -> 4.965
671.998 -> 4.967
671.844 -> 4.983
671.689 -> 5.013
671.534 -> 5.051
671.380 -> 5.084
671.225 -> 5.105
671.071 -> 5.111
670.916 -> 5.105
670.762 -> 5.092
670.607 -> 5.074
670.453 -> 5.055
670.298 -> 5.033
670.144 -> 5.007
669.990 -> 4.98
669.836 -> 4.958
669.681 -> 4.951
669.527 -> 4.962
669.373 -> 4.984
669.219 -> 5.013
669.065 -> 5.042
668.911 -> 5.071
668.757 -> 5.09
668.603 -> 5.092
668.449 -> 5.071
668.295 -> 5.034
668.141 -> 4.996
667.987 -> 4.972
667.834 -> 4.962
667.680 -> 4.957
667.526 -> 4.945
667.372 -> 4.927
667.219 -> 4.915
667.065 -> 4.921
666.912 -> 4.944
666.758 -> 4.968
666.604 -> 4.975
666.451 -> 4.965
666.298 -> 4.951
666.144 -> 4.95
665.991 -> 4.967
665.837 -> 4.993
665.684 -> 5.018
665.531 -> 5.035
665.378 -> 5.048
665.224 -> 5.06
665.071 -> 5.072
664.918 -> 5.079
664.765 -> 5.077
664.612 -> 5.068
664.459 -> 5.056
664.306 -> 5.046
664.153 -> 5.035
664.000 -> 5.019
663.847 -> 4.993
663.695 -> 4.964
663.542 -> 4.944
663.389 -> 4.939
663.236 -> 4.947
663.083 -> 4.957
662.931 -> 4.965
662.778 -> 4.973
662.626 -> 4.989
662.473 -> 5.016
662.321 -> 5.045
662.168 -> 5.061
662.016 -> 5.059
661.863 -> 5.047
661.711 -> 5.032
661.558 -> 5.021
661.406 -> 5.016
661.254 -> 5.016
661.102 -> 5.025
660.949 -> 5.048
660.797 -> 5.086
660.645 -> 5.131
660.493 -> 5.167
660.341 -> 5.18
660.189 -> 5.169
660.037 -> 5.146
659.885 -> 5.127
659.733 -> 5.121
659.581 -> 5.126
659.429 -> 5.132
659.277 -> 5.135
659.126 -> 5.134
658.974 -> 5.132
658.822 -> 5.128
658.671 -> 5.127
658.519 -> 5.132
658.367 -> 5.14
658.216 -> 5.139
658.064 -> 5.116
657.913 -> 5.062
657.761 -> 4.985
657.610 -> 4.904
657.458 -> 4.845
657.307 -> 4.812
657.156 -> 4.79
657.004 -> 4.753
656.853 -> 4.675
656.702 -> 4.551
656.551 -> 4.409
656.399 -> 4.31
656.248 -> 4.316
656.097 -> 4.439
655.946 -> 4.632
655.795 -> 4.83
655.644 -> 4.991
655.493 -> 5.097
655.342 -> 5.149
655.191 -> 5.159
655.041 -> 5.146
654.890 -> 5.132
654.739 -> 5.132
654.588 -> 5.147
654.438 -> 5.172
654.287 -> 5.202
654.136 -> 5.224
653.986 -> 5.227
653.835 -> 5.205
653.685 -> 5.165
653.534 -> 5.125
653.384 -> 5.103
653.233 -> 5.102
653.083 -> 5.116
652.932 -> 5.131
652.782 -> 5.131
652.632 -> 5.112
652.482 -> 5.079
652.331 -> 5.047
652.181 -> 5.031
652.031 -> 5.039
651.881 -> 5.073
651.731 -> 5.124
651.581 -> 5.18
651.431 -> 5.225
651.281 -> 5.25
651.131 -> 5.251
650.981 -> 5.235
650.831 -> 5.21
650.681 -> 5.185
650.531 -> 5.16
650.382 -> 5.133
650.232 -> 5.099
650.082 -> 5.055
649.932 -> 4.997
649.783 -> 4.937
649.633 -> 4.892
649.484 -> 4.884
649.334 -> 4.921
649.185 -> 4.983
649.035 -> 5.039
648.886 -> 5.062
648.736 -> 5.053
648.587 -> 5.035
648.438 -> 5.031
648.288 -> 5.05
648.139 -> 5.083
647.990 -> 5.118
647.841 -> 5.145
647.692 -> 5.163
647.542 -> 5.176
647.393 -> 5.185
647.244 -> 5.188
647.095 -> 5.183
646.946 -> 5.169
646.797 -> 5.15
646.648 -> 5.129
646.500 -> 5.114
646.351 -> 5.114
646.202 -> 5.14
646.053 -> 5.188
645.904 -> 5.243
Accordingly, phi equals 673.392 nm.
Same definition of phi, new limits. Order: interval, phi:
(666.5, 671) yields 670.916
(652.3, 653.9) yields 653.835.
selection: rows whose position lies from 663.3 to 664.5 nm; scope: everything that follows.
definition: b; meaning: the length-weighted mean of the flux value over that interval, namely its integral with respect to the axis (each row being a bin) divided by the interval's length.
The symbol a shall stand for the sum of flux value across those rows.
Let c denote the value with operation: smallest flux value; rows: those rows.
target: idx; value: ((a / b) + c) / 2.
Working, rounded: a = 40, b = 5.00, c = 4.939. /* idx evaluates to 6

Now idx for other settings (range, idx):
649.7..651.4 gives 8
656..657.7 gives 8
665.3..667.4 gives 9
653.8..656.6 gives 12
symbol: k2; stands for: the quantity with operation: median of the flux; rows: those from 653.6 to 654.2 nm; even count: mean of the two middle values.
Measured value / 5.21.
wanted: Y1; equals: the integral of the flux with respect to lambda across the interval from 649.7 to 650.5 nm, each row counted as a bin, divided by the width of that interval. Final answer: 5.05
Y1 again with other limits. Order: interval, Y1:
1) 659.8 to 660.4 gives 5.15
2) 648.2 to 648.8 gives 5.04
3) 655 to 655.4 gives 5.16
